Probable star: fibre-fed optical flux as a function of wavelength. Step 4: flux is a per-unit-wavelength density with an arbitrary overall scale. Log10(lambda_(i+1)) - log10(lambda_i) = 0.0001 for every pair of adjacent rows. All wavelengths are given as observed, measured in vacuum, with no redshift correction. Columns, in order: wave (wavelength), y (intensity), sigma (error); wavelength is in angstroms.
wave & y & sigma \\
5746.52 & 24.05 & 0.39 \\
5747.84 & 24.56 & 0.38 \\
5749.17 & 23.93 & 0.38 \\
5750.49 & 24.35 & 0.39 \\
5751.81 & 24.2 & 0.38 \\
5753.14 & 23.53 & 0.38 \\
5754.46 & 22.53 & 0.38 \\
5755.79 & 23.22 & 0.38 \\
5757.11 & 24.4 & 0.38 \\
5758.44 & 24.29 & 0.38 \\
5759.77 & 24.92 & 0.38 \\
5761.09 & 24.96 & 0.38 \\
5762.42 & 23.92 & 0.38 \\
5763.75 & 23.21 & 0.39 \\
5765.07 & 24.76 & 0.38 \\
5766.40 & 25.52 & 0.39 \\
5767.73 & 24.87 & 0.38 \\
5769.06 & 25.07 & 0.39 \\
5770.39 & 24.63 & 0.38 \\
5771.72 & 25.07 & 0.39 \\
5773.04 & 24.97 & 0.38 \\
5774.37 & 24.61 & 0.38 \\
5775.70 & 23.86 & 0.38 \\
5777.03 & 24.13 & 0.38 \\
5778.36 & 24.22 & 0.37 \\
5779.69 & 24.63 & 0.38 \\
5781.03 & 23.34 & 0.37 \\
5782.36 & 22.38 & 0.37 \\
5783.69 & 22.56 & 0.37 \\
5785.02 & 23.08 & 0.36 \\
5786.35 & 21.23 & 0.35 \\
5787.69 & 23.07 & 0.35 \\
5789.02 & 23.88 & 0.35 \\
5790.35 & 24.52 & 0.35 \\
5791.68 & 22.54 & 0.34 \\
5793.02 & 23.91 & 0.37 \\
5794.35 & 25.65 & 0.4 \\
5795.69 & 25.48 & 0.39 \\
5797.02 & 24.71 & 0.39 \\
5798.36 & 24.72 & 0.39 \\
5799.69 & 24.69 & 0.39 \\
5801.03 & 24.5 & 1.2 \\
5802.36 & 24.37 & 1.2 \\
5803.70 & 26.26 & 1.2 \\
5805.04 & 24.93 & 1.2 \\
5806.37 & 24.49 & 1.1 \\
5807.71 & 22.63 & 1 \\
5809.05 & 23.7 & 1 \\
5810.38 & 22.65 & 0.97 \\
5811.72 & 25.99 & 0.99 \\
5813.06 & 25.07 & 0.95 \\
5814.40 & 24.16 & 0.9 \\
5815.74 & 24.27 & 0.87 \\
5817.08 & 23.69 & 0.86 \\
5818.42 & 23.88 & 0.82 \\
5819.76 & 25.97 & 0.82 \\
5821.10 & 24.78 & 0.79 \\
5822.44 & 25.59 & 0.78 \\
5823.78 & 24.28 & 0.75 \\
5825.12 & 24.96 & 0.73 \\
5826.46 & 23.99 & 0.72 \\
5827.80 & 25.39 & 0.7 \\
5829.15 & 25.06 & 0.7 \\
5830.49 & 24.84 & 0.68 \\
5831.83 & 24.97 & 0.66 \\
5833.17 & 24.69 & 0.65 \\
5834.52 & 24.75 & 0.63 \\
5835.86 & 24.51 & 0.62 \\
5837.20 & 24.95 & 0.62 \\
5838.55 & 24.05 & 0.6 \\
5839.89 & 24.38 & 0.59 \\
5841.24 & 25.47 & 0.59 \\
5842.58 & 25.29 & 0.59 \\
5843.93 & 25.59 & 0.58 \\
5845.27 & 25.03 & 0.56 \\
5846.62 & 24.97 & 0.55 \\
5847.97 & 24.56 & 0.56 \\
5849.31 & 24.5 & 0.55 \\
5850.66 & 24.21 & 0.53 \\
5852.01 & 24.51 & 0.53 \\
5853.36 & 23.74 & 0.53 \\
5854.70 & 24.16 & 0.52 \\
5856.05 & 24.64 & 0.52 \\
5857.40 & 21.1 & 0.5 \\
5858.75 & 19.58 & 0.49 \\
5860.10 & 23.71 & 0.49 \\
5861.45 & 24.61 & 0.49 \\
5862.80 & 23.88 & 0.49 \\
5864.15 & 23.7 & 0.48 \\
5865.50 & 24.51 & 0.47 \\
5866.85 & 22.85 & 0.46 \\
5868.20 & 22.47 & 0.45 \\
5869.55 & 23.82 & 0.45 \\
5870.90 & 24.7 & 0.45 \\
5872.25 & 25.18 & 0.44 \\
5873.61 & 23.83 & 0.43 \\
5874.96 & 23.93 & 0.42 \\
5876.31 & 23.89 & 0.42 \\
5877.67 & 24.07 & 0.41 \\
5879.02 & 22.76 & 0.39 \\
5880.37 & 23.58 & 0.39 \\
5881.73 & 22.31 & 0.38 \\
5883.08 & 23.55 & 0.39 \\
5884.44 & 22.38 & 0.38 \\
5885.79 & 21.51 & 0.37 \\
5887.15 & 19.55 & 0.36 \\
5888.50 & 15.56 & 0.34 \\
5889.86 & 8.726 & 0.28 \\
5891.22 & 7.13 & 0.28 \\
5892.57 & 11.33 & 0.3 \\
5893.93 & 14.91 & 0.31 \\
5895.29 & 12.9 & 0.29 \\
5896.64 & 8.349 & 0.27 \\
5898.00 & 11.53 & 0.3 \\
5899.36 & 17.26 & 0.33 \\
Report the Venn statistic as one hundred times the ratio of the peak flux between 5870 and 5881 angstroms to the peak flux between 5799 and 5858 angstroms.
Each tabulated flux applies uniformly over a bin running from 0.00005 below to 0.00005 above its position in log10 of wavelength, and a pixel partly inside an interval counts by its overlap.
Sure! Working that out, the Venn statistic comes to 96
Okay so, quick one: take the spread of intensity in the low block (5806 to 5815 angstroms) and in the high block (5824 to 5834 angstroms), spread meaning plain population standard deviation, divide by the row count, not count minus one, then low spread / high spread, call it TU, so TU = 2.8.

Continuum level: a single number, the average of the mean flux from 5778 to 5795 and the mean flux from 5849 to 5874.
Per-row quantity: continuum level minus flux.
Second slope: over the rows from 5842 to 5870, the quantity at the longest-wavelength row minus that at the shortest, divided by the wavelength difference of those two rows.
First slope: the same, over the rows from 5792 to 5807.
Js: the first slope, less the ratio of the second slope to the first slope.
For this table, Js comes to 1.2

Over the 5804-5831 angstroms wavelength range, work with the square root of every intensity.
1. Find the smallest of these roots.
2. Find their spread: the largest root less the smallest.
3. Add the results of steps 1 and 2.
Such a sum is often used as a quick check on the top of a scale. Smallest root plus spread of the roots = 5.10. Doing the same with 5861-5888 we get 5.02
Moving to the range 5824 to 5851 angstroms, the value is 5.06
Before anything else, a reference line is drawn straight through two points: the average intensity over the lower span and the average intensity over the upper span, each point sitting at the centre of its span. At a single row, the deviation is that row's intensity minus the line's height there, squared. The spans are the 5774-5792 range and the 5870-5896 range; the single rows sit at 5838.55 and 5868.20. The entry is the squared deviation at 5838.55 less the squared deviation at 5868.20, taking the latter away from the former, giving 2.2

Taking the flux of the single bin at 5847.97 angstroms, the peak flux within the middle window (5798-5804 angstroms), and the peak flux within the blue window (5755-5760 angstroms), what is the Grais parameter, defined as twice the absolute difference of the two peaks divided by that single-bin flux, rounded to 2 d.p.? 0.11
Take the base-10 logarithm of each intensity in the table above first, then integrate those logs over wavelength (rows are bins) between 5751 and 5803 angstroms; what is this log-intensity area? 72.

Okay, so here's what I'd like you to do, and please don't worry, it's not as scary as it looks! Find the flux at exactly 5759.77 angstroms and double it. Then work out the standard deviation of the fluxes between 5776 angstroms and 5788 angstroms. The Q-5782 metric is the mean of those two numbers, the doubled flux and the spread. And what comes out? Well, 25.4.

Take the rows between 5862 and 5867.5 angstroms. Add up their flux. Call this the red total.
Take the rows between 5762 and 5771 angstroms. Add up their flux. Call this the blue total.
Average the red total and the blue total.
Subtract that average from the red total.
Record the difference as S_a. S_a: -39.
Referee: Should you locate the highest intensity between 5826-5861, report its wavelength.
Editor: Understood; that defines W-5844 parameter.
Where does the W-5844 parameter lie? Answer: 5843.93 angstroms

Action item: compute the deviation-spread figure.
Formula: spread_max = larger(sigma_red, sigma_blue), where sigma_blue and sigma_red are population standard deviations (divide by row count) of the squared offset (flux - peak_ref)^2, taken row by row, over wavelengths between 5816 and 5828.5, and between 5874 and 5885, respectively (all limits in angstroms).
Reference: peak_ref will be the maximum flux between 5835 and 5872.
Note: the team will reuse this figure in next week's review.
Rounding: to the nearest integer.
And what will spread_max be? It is 3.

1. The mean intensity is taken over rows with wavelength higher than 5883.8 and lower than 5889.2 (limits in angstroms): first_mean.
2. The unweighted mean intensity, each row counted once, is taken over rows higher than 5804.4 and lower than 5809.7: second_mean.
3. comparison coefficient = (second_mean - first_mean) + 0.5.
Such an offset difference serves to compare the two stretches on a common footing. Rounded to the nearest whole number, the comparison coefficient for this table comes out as 5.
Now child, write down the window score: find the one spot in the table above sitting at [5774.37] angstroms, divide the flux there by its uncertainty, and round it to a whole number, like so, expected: 65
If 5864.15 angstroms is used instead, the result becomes 49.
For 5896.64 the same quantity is 31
